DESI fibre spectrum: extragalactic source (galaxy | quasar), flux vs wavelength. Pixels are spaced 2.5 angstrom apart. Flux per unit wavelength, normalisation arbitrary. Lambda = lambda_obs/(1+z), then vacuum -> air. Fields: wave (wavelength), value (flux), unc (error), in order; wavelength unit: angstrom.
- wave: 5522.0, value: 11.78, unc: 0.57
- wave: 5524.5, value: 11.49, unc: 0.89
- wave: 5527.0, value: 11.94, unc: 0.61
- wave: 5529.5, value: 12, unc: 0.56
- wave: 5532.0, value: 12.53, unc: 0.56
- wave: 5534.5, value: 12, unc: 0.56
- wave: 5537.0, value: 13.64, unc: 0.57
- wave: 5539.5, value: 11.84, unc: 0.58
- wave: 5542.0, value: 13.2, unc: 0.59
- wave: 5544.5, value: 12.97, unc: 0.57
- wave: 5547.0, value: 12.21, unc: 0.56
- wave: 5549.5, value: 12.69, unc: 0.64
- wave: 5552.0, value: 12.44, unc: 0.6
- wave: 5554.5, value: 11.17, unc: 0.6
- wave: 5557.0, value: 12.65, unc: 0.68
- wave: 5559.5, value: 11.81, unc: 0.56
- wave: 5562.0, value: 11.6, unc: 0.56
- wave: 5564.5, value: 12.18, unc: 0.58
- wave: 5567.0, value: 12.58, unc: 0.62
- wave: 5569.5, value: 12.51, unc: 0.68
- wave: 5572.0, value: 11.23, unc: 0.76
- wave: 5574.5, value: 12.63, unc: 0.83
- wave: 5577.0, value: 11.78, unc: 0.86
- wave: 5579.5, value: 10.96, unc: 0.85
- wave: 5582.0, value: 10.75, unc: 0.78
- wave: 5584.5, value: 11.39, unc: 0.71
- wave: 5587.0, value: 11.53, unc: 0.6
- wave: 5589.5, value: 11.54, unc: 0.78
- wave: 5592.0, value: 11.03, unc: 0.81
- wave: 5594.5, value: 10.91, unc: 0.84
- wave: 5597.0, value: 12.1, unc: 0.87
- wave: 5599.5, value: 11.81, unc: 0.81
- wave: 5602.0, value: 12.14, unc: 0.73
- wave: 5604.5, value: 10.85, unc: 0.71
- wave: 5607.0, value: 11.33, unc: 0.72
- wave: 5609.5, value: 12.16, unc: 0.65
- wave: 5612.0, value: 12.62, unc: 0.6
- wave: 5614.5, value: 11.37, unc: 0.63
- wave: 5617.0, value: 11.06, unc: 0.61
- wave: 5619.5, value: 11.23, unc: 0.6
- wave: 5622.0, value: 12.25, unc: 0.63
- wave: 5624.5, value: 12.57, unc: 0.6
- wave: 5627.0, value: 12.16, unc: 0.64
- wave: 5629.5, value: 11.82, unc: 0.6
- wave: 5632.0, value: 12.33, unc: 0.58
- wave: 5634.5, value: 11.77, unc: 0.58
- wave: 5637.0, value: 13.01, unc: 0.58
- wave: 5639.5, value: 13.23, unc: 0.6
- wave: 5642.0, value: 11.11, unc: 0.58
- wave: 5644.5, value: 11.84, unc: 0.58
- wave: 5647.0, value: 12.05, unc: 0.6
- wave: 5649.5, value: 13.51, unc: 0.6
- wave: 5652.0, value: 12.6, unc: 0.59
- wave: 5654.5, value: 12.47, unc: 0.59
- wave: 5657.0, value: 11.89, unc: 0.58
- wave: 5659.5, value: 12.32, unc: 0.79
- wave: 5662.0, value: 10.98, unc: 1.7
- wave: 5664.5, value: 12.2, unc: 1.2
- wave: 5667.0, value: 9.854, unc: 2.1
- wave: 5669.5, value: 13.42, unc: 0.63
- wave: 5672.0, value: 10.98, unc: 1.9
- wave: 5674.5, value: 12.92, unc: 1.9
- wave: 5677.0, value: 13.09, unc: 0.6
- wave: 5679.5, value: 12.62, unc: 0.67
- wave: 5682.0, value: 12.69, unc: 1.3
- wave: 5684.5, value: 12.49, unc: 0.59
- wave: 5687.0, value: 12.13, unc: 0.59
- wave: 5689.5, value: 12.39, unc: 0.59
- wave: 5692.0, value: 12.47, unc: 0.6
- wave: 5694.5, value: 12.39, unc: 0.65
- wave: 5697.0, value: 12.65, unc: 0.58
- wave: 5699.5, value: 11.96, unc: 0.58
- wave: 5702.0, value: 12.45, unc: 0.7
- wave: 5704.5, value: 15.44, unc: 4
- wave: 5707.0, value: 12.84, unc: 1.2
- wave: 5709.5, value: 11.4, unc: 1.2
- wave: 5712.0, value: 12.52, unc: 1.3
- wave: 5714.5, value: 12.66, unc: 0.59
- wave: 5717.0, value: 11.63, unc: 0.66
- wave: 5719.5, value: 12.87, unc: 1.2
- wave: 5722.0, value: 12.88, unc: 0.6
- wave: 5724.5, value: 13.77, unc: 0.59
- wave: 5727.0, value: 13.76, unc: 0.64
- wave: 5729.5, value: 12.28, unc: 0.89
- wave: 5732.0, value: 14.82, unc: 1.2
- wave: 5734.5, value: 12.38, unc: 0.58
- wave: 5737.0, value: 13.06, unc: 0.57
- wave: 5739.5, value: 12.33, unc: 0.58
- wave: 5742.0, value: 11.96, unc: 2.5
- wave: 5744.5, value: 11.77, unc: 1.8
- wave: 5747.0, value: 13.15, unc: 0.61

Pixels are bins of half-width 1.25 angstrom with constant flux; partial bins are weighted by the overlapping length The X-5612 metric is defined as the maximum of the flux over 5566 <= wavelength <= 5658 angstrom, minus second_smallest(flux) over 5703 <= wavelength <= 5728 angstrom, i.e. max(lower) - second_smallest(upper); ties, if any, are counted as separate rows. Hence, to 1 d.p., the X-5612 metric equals 1.9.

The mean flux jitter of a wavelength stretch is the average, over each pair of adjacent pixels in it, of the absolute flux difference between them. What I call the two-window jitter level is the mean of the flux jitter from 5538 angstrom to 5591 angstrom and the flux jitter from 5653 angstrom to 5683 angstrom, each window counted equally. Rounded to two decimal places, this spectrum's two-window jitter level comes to 0.99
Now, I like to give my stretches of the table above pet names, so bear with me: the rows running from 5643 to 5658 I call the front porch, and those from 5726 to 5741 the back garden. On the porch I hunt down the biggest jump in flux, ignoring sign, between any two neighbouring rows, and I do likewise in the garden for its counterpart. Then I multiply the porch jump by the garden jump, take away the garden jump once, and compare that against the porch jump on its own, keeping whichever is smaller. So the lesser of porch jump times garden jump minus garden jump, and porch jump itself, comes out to 1.2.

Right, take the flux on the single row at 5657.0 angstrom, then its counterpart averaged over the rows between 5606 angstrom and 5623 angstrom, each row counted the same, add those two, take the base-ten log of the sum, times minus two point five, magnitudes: -3.43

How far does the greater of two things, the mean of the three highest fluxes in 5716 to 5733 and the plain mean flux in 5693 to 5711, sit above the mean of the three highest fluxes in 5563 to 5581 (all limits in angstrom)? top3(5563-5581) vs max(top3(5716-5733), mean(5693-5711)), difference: 1.5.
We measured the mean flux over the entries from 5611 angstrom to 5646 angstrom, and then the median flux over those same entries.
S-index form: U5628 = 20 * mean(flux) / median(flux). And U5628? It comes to 20.0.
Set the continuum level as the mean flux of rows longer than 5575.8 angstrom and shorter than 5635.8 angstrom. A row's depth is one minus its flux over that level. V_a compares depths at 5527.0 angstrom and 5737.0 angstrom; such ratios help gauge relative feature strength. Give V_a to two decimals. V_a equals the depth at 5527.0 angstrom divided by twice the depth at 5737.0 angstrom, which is 0.10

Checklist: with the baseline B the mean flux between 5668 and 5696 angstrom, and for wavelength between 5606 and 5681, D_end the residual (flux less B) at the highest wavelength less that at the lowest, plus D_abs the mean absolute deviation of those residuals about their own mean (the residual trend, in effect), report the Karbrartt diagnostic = 2.0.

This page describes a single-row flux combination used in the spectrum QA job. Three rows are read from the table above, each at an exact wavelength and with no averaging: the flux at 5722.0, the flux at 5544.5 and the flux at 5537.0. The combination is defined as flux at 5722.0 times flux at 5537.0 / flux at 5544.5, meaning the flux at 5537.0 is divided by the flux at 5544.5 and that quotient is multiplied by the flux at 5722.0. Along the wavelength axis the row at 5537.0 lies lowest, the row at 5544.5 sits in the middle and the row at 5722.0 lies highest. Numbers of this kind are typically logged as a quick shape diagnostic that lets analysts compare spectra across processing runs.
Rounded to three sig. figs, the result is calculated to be 13.5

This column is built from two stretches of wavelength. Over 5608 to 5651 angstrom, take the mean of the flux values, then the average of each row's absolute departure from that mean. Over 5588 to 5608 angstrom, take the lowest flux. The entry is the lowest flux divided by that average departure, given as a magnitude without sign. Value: 19.5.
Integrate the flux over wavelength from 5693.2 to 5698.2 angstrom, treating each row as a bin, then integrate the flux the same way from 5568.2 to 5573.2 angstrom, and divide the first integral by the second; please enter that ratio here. 1.05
